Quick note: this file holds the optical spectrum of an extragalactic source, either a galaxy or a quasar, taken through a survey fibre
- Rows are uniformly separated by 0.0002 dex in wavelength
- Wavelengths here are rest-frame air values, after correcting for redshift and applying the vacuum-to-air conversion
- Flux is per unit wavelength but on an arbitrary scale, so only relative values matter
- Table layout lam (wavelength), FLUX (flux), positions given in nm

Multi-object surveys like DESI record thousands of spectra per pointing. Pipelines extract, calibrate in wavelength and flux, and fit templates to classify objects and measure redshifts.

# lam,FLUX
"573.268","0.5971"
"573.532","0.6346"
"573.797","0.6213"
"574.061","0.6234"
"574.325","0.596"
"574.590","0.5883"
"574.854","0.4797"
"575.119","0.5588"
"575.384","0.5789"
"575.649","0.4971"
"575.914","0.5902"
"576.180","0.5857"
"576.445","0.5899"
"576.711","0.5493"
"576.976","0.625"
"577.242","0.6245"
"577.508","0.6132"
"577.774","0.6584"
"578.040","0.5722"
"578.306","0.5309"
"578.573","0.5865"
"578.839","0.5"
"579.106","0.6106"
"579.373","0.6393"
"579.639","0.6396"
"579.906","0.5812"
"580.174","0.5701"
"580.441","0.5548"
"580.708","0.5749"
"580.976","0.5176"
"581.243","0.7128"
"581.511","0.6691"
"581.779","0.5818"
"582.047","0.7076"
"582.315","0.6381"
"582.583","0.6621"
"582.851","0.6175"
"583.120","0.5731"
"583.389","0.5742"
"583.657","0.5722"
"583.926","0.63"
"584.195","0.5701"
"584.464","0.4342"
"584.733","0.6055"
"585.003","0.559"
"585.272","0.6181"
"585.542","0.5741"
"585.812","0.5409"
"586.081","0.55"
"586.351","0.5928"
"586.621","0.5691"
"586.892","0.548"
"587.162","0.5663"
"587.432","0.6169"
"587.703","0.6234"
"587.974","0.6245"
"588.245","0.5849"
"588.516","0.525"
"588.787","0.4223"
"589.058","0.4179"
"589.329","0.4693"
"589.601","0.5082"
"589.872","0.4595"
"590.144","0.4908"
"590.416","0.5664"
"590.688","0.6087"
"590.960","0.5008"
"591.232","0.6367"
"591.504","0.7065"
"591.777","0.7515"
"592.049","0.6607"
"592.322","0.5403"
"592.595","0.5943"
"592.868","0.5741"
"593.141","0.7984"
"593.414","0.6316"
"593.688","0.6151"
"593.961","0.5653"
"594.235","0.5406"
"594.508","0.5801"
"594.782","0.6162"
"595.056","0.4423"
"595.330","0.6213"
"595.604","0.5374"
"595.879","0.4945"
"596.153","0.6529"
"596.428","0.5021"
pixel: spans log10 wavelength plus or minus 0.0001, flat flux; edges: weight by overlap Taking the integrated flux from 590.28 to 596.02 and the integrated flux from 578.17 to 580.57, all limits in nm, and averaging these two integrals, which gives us 2.4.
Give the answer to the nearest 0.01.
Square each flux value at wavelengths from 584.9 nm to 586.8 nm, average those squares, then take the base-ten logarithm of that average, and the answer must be -0.48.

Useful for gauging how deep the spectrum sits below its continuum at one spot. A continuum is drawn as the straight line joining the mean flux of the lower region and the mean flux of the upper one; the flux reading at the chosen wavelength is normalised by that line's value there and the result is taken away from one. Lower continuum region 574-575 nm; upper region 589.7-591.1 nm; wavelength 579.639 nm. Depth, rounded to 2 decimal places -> -0.15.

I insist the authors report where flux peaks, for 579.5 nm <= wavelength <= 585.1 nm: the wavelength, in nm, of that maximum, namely 581.243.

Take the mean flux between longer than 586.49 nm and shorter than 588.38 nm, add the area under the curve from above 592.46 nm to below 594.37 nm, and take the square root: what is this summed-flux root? 1.33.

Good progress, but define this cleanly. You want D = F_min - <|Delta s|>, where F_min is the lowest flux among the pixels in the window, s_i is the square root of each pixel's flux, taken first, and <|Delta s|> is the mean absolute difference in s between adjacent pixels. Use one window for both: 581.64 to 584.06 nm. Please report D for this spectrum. 0.543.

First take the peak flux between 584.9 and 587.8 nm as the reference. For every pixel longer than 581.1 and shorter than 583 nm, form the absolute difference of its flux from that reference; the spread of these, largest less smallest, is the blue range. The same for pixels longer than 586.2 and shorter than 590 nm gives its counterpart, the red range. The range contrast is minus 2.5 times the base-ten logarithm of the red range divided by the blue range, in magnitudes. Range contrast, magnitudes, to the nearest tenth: -1.0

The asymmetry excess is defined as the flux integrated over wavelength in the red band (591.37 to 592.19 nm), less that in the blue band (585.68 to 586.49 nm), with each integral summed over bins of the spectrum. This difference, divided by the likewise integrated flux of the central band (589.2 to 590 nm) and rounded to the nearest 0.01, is 0.32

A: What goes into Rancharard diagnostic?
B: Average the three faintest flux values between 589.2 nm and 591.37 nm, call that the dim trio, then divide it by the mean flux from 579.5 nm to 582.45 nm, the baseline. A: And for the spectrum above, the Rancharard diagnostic 0.77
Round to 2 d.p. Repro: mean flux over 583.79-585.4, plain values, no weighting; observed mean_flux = 0.57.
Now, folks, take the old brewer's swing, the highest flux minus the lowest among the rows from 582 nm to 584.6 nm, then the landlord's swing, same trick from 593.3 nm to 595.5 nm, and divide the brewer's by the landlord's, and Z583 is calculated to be 1.44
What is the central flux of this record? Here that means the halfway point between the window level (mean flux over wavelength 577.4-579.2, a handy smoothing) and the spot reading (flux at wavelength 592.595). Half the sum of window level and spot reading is 0.59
